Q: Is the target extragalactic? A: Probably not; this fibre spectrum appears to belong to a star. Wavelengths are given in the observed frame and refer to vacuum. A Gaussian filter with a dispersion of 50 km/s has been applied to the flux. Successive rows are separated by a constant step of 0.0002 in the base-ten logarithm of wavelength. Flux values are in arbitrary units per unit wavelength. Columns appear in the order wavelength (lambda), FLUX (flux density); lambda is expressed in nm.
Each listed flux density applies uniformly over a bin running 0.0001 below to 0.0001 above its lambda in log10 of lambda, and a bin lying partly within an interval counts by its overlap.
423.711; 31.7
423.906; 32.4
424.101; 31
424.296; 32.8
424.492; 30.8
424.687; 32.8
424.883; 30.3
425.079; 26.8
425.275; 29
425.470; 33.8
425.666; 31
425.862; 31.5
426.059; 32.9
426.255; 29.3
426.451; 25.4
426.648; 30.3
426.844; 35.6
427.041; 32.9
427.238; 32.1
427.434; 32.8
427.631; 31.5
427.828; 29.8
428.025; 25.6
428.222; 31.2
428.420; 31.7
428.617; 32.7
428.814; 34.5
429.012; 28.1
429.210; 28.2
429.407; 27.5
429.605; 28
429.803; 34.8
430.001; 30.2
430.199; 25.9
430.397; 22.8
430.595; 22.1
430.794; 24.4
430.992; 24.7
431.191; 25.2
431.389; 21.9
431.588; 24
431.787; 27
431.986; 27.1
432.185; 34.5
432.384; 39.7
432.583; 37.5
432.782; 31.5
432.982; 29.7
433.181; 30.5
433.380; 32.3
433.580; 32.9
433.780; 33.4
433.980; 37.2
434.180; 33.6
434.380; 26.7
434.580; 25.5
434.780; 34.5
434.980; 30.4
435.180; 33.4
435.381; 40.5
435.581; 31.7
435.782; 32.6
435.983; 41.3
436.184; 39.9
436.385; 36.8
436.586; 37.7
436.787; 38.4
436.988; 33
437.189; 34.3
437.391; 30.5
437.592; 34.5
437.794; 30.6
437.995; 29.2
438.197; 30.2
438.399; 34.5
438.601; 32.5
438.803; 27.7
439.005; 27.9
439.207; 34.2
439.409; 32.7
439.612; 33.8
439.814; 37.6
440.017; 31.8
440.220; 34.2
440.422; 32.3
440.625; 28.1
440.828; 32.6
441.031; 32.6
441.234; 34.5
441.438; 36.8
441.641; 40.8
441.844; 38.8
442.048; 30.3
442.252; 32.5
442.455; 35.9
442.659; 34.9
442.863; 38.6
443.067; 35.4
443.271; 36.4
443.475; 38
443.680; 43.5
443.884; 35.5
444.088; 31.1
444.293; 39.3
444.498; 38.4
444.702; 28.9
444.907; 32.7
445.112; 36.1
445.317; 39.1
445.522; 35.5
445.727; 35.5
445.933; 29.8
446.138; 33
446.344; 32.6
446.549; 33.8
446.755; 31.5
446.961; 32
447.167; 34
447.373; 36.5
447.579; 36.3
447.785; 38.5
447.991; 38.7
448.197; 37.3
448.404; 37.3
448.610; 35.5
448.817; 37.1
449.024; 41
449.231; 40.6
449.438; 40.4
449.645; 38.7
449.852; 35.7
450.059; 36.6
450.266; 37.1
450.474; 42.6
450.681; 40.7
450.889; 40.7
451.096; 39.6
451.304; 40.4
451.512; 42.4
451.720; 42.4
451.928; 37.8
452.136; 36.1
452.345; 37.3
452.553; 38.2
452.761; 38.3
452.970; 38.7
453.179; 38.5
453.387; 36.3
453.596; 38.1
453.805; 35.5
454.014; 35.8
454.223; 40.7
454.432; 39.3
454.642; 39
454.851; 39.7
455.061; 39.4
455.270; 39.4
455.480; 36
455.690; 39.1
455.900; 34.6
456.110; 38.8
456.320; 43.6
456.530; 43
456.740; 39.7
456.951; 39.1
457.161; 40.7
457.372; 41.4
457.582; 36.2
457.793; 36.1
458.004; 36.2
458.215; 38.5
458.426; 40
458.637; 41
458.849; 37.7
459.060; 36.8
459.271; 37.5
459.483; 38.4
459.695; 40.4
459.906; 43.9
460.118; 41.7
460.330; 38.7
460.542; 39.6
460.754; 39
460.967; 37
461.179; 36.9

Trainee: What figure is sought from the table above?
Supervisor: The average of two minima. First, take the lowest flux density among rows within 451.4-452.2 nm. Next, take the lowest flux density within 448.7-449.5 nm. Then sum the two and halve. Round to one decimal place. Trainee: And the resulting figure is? 36.6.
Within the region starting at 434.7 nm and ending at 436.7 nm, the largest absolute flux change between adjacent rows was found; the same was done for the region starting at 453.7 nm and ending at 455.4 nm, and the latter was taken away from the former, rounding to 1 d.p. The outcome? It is 3.9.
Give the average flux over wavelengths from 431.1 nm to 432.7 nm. 30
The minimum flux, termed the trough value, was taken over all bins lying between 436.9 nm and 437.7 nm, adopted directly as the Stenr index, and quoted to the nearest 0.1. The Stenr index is 30.5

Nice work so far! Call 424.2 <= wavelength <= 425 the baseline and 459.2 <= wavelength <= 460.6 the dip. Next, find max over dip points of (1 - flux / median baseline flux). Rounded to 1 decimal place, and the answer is -0.2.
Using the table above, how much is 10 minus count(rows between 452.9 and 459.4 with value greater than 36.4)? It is -13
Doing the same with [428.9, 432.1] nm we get 10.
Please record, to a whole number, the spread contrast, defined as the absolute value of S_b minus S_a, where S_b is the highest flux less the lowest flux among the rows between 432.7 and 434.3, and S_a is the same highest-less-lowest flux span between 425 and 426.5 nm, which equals 1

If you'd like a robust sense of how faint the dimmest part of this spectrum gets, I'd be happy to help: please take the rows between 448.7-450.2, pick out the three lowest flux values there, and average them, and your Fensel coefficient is 36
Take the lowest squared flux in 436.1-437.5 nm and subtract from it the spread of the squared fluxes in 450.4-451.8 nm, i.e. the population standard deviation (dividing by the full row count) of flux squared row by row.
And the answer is 839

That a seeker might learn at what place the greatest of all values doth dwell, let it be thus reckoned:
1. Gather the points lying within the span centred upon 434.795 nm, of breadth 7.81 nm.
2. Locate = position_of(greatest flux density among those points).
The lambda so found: 435.983 nm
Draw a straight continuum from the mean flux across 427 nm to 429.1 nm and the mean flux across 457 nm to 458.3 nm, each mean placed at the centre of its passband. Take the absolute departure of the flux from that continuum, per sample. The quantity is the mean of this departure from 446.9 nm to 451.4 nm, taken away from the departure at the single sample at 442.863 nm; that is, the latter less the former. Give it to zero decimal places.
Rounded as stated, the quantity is 1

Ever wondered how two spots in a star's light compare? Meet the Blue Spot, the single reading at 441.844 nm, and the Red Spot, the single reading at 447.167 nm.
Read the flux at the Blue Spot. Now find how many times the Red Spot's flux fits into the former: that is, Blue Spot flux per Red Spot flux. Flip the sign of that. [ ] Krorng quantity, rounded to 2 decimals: -1.14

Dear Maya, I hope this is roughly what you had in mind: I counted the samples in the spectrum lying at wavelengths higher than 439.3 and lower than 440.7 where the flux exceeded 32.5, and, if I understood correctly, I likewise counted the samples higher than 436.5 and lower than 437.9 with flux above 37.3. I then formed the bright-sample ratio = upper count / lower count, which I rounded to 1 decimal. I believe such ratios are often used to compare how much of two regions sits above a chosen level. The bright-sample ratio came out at 2.0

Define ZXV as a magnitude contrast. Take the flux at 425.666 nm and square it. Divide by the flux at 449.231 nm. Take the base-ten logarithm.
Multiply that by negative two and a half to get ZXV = -3.44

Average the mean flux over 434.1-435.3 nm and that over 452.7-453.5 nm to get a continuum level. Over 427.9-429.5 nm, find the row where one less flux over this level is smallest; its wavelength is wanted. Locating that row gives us 428.814 nm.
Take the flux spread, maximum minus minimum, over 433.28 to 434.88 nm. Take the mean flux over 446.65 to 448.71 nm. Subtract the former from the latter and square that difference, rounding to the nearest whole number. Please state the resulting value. 579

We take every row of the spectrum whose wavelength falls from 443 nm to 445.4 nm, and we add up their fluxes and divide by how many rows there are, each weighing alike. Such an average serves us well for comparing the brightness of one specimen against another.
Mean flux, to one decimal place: 36.2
